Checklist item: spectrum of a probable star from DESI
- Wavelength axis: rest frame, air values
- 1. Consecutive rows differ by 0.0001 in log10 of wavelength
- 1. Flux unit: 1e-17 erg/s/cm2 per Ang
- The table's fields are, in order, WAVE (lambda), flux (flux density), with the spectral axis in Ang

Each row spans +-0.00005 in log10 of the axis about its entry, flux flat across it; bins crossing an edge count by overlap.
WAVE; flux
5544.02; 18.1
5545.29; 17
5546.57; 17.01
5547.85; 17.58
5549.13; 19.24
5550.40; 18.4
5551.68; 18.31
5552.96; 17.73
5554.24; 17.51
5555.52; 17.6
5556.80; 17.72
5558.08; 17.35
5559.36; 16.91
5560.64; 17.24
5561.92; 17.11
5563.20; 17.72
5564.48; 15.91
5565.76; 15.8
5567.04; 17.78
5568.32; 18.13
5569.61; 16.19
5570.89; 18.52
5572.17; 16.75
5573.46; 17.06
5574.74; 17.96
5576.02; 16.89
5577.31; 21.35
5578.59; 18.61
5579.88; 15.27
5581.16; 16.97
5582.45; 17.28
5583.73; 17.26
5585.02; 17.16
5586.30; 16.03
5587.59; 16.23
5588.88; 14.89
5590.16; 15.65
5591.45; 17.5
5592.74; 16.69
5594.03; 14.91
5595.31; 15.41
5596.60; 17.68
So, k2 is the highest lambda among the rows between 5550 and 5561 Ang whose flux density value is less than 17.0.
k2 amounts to 5559.36 Ang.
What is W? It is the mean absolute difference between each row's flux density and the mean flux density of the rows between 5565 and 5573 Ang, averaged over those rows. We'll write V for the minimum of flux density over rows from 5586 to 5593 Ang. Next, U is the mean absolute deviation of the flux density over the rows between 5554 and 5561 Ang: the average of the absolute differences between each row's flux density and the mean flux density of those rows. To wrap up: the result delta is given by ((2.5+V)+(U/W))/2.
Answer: 8.8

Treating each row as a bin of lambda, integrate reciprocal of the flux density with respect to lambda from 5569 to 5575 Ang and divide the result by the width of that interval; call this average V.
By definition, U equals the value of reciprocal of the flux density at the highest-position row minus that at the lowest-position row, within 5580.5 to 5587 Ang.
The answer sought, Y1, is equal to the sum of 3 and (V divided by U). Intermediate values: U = 0.0035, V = 0.0581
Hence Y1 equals 20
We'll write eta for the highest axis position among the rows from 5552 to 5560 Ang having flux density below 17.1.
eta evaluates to 5559.36 Ang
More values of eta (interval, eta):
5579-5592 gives 5590.16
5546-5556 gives 5546.57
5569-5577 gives 5576.02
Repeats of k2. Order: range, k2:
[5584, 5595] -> 5594.03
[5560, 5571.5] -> 5569.61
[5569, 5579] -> 5576.02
